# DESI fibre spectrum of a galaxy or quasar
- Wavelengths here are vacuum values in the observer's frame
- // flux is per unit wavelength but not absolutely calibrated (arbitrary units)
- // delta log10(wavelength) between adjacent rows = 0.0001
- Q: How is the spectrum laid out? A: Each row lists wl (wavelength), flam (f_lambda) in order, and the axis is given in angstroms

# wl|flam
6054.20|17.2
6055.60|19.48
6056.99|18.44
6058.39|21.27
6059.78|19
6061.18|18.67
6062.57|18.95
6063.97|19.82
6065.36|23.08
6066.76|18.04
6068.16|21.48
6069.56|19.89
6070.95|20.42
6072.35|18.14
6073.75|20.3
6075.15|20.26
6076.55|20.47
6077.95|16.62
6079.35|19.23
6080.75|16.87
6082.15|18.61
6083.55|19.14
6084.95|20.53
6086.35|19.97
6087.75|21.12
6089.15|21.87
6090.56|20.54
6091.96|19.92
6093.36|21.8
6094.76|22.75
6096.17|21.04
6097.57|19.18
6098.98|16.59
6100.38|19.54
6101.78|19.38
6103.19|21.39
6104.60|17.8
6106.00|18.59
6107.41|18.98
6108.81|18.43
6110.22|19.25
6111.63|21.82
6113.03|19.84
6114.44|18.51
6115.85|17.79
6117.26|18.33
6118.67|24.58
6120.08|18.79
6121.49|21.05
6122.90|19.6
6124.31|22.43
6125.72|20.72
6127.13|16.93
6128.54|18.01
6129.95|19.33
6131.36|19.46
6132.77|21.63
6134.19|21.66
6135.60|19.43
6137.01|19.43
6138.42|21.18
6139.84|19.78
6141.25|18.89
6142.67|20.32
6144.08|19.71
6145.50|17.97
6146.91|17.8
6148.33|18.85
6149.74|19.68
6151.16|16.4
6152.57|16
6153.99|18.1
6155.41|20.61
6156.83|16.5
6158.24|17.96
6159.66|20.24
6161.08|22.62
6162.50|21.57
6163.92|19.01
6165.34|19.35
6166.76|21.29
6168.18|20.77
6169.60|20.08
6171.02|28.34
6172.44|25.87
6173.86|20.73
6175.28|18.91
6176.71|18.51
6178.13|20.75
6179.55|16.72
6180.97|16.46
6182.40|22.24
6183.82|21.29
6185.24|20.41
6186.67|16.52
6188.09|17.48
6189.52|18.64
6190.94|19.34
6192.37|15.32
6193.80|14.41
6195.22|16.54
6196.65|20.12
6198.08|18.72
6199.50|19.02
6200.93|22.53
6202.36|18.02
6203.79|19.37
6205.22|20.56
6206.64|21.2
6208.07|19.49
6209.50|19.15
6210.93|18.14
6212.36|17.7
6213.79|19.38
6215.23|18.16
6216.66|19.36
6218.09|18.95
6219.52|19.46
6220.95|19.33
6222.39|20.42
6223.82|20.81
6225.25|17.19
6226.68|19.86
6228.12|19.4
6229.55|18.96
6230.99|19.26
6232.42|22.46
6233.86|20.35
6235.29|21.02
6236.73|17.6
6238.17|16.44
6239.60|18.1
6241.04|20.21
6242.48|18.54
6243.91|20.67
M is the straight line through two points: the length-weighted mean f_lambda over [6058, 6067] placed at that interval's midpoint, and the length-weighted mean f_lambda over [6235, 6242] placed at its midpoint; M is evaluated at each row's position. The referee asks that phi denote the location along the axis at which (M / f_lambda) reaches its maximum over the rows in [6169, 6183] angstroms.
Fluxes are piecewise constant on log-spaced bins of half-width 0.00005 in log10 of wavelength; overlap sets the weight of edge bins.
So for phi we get 6180.97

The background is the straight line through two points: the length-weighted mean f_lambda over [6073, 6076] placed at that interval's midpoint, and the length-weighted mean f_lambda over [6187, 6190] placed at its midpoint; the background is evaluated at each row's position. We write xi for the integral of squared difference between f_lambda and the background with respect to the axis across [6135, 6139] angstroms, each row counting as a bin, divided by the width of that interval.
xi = 1.9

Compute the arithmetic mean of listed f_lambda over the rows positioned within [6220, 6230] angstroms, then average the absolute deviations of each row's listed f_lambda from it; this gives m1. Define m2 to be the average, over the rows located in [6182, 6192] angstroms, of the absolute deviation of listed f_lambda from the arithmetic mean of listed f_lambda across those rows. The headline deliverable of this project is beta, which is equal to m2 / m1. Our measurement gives 2.0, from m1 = 0.8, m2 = 1.6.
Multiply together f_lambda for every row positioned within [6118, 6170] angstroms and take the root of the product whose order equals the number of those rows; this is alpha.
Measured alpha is 19.6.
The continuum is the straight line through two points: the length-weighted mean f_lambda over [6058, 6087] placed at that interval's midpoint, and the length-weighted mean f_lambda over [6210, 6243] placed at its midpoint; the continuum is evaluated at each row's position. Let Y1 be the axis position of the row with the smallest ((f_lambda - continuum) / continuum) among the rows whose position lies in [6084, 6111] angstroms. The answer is 6098.98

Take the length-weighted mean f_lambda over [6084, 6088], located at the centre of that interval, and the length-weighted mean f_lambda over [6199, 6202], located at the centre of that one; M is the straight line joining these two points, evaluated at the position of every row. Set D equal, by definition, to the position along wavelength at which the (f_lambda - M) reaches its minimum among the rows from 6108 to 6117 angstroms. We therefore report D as 6115.85 angstroms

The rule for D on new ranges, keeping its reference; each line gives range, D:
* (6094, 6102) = 6098.98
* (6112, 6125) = 6115.85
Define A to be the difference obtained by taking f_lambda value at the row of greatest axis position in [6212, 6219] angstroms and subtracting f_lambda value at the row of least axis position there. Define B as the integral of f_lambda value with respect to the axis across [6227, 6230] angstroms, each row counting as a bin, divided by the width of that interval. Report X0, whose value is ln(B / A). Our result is 2.7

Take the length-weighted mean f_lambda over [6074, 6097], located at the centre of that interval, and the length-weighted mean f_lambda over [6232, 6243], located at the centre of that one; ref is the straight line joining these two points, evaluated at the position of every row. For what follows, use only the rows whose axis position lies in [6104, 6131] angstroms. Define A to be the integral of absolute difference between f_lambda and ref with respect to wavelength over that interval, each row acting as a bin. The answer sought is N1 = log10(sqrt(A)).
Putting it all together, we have 0.81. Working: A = 42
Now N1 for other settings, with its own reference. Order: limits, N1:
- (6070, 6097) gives 0.75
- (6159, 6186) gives 0.88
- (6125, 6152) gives 0.75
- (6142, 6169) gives 0.81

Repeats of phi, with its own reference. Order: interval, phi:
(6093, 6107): 6098.98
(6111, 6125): 6115.85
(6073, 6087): 6077.95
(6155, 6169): 6156.83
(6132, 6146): 6145.50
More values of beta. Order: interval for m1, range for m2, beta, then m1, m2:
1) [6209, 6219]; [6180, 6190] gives 3.3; 0.6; 2.0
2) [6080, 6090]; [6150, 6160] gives 1.1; 1.3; 1.4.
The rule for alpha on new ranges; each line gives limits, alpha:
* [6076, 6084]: 18.4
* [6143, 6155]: 18.0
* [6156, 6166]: 19.5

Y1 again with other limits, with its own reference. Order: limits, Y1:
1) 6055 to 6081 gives 6077.95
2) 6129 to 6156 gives 6152.57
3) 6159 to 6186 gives 6180.97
